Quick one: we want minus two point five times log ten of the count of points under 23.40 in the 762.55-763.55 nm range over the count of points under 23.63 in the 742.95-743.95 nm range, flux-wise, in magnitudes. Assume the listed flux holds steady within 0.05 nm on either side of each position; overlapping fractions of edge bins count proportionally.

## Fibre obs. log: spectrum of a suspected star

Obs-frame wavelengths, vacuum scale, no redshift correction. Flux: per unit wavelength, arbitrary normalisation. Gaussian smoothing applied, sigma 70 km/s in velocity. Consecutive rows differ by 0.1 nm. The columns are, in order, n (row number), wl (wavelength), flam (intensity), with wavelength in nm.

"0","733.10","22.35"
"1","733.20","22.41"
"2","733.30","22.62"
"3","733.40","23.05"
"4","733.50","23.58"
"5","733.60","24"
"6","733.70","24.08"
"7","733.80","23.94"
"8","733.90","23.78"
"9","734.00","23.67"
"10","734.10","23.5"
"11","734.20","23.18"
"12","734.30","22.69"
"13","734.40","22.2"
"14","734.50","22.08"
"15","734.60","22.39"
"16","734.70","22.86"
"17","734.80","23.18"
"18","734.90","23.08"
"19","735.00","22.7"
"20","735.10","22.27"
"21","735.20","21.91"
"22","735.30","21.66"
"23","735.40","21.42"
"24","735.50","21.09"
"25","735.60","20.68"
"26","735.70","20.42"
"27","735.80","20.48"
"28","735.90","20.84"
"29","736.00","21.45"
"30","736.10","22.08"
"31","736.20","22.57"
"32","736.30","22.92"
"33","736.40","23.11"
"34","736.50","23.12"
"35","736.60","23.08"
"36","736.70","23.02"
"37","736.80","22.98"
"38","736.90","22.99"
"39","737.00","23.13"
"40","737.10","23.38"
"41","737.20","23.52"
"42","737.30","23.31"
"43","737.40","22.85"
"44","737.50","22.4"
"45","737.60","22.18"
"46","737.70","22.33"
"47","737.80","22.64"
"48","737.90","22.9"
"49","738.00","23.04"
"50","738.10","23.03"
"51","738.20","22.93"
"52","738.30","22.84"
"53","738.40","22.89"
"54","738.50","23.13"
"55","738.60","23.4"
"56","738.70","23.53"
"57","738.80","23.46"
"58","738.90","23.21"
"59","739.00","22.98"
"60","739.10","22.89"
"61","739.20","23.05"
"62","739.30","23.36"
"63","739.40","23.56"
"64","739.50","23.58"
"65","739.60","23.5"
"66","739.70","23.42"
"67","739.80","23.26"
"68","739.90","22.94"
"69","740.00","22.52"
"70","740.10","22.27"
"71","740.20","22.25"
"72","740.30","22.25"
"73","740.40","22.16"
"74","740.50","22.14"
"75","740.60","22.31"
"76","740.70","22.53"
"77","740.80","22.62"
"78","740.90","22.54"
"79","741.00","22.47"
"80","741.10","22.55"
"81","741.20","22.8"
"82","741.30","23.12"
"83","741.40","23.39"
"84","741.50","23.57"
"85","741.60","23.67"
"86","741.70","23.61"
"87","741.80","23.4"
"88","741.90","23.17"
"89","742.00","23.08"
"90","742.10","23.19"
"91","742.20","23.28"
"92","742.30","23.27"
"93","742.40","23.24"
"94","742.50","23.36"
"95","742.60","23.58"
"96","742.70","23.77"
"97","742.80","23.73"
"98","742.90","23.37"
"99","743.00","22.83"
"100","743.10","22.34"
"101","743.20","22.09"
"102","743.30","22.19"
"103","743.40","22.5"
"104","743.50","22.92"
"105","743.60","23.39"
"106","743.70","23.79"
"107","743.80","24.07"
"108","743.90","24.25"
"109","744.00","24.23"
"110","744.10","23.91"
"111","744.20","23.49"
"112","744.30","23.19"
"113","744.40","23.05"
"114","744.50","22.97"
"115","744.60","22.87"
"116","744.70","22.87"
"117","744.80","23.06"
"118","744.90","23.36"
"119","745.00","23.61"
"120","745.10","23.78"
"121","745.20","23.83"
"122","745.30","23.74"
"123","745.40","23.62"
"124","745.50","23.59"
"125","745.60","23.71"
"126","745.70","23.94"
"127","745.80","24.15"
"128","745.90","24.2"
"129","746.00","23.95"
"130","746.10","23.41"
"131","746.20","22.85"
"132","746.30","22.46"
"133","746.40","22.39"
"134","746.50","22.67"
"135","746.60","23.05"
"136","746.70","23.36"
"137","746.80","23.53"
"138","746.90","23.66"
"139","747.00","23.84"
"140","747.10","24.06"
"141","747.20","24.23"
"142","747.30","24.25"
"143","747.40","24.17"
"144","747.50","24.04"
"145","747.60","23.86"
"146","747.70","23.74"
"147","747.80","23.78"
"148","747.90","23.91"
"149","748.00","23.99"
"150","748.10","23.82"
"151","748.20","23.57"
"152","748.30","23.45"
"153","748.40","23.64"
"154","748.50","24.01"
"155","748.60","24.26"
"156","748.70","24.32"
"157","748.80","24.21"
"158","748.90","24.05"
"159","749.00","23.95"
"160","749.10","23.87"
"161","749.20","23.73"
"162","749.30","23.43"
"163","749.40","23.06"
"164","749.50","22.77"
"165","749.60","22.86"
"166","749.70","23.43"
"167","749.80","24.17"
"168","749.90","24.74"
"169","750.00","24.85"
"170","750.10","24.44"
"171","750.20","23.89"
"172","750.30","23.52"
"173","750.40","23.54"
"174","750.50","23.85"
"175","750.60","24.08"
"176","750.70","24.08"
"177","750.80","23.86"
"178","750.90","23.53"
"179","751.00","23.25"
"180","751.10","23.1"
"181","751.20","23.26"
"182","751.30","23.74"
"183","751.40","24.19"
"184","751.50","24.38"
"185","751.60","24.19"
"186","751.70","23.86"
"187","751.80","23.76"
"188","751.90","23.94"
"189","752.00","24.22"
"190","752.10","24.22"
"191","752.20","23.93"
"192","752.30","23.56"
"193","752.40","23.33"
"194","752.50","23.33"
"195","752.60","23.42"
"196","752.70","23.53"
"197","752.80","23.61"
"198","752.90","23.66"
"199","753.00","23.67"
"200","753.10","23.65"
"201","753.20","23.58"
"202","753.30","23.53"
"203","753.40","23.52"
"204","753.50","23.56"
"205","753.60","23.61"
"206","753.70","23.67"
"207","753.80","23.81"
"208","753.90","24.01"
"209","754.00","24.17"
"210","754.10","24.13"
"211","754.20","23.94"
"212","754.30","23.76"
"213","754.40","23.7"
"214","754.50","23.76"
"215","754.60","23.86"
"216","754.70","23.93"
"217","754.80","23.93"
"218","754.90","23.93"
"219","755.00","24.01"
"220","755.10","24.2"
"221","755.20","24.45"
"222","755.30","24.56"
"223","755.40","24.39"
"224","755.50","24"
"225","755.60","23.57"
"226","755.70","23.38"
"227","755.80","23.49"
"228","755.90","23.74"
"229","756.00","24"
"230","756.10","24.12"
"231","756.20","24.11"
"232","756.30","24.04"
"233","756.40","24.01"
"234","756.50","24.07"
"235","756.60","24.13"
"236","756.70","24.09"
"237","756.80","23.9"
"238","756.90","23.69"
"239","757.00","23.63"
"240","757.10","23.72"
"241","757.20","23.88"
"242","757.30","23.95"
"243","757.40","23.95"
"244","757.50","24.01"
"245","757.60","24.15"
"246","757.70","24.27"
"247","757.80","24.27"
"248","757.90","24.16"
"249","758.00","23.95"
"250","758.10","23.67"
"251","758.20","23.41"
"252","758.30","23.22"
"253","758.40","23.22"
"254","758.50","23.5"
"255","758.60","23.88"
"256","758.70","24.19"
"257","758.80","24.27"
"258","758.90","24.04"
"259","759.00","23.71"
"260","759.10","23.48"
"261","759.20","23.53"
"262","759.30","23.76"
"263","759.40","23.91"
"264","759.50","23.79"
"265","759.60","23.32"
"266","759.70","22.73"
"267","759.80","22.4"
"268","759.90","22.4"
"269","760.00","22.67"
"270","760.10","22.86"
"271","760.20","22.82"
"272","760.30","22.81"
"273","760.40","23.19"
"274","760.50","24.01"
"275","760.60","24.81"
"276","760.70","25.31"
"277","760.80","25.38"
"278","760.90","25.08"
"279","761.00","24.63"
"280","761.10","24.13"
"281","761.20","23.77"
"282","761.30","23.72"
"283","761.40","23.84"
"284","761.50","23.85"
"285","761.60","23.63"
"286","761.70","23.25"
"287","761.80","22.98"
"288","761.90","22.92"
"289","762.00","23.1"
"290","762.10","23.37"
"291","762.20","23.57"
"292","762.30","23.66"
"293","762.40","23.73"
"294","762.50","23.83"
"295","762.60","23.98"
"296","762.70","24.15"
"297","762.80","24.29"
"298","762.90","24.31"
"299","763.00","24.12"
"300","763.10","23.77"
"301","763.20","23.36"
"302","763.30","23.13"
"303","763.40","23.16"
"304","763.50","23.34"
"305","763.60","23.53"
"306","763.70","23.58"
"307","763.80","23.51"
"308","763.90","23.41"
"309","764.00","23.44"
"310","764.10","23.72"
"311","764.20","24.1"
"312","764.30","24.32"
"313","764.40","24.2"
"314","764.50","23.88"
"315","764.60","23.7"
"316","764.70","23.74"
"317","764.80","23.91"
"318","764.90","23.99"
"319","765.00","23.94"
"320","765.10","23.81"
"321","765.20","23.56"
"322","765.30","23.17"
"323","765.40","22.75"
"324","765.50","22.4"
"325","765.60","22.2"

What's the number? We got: 0.61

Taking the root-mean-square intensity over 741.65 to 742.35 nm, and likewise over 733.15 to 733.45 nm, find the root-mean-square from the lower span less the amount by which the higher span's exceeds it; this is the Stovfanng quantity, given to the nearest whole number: 22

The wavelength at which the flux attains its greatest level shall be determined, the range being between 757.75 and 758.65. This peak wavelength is 757.80 nm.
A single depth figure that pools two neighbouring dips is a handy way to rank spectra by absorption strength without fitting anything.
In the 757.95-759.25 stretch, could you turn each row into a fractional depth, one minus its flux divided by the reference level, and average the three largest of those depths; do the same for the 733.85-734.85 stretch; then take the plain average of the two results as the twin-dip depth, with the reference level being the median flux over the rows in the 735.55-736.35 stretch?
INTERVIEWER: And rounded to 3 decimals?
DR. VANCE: -0.076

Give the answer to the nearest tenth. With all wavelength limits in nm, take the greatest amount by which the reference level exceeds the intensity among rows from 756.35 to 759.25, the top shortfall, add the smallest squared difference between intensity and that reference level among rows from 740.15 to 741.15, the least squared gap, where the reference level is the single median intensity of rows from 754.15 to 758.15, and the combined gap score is 2.5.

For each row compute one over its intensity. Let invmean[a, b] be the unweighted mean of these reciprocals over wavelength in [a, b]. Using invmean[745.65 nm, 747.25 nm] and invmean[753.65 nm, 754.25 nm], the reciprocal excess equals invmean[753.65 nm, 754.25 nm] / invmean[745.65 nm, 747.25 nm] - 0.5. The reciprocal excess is 0.480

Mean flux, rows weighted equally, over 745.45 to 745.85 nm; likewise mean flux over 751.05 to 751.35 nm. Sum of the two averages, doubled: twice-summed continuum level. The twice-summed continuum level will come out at 94.4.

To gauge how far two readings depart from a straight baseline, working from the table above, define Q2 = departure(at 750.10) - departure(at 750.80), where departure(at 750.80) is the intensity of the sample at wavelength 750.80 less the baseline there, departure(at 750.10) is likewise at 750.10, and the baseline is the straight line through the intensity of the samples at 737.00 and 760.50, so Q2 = 0.61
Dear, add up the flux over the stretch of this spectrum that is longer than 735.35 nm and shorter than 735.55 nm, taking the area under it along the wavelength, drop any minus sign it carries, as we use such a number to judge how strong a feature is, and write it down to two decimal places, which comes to 4.25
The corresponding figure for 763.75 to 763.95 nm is 4.69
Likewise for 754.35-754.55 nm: 4.75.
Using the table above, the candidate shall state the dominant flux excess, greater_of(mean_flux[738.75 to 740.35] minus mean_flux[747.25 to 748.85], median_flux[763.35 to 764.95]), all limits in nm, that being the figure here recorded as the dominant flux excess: 23.71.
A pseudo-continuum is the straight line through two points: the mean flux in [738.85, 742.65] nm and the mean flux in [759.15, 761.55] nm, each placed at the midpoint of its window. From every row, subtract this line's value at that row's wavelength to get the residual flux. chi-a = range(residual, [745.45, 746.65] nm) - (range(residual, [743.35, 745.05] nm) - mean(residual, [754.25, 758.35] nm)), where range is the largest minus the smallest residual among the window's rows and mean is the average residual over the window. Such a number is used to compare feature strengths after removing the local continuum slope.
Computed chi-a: 0.5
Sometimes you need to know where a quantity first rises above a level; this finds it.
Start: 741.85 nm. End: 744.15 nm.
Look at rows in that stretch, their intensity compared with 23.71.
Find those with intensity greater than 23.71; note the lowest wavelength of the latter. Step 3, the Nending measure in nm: 742.70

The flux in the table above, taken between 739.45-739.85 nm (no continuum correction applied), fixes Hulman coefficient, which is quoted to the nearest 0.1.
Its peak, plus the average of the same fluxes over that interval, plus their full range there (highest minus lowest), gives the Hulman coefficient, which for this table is 47.3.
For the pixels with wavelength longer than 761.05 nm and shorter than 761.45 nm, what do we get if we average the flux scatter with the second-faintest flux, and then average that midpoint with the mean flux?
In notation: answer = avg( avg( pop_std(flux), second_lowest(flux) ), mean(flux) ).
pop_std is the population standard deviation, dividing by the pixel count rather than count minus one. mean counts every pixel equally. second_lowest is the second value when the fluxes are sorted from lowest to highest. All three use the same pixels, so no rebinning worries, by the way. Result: 17.9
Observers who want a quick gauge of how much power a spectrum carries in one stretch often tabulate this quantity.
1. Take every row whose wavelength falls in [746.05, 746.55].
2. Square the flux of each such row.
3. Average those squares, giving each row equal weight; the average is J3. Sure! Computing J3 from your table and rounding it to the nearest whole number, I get 518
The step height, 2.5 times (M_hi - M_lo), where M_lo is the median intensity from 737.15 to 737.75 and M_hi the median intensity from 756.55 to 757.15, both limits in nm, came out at 3.0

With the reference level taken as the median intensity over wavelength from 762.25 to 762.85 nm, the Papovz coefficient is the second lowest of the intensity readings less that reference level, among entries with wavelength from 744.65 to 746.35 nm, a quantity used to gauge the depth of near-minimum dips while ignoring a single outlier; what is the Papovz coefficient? -1.1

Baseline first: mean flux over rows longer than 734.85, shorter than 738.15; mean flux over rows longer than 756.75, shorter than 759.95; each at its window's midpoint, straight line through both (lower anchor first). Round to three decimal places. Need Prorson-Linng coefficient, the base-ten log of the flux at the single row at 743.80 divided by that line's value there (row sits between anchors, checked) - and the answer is 0.023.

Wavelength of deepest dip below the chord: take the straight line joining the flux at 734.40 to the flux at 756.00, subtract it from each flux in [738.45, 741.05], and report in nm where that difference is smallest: 740.50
